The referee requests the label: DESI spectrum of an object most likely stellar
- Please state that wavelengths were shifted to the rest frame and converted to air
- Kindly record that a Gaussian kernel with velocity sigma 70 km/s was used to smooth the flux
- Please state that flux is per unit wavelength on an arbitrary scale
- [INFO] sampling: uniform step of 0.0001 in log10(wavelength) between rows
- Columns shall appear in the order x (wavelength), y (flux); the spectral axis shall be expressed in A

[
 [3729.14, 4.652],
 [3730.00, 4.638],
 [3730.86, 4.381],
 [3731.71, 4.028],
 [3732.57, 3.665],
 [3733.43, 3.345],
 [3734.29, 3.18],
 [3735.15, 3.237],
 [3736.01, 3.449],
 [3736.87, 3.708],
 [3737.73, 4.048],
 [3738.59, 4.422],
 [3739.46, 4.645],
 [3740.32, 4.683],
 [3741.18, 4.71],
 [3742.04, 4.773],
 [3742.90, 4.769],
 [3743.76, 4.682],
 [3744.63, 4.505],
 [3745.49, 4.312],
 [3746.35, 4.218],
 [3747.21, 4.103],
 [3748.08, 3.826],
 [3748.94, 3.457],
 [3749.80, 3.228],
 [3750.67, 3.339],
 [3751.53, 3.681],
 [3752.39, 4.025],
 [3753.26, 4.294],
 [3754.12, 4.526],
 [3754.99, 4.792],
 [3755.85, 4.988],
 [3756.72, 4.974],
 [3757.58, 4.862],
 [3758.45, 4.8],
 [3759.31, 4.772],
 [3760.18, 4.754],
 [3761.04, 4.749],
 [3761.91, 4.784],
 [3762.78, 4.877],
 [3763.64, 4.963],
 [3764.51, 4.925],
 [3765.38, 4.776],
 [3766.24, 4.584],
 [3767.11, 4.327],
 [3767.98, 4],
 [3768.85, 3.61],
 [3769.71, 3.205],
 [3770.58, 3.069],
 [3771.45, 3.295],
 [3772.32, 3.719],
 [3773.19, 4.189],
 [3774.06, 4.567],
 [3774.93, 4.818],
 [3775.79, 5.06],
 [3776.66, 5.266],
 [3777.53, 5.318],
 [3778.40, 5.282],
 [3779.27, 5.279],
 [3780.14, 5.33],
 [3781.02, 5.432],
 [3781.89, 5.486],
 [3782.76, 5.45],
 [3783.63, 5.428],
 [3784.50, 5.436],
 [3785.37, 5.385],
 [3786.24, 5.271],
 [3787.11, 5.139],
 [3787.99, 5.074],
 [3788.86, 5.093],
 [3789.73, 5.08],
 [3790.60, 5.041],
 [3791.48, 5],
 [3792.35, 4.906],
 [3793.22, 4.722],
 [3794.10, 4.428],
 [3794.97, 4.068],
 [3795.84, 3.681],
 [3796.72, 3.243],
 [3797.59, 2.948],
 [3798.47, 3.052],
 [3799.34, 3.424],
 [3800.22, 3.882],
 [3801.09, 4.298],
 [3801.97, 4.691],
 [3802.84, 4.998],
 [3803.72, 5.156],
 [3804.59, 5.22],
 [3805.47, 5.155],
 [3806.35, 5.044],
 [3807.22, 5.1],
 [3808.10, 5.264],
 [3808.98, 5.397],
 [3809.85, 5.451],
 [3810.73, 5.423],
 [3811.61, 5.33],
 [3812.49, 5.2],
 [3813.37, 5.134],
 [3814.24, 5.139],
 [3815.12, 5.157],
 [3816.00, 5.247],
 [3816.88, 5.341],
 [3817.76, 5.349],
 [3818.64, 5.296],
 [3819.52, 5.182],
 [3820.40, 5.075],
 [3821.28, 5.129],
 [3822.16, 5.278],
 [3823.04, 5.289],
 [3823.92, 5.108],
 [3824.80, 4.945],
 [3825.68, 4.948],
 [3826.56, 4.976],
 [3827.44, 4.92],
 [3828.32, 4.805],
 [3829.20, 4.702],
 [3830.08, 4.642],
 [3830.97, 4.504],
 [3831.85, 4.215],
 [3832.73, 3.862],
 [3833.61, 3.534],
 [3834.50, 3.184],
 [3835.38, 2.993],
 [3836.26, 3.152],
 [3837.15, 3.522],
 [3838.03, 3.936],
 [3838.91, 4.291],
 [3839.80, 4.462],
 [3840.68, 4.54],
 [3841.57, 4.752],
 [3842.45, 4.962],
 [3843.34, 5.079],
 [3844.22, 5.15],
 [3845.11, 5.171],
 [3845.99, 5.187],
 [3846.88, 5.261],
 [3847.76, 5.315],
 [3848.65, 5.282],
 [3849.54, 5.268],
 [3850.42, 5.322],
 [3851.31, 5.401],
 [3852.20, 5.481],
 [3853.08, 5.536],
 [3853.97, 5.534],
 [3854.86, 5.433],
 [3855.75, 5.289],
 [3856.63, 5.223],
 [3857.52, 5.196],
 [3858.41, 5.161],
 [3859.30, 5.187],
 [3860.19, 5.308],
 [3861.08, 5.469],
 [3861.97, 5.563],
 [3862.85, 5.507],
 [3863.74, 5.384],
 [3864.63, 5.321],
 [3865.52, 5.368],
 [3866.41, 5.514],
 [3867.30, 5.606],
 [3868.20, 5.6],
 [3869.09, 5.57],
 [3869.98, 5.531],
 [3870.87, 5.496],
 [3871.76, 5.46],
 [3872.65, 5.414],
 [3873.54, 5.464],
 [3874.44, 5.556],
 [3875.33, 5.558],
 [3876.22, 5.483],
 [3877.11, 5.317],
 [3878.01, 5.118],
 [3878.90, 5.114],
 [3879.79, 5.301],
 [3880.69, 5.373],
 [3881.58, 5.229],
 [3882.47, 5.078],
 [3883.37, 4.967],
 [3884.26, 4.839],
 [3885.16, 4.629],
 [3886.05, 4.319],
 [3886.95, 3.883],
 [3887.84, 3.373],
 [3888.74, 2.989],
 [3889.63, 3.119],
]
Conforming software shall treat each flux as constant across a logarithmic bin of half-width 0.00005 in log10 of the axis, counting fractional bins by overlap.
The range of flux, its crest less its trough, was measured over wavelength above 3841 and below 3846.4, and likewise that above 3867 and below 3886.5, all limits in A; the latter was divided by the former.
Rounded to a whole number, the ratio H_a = 3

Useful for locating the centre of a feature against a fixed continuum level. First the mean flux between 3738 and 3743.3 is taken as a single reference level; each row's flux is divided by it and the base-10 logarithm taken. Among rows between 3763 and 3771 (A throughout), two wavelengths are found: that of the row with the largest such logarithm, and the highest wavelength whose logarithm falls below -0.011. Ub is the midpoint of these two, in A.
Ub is 3767.1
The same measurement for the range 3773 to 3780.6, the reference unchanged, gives 3776.7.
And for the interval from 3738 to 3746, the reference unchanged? 3743.8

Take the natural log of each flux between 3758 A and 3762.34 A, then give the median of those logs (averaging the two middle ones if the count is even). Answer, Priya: 1.56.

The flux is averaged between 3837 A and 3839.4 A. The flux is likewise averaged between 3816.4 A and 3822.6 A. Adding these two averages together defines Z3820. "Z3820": 9.2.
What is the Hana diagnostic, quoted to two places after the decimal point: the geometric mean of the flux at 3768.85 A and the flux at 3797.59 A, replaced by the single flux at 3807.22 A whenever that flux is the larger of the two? 5.10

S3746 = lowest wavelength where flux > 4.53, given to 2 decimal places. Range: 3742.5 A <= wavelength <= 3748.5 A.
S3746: 3742.90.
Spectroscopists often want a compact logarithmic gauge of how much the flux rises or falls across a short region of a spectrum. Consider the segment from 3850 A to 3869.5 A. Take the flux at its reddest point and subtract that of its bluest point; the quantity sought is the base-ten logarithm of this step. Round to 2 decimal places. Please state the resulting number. -0.61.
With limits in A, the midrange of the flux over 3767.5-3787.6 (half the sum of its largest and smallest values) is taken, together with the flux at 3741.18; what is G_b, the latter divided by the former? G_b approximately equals 1.10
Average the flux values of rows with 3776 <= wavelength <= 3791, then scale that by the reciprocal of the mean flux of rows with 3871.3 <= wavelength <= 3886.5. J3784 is 1.02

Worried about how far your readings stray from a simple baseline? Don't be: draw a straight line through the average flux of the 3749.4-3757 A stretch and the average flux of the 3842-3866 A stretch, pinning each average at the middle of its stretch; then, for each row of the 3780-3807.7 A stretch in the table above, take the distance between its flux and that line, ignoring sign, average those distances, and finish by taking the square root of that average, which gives 0.82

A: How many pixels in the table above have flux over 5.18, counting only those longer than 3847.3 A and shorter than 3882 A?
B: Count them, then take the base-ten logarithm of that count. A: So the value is 1.56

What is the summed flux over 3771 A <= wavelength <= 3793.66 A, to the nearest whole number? 130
